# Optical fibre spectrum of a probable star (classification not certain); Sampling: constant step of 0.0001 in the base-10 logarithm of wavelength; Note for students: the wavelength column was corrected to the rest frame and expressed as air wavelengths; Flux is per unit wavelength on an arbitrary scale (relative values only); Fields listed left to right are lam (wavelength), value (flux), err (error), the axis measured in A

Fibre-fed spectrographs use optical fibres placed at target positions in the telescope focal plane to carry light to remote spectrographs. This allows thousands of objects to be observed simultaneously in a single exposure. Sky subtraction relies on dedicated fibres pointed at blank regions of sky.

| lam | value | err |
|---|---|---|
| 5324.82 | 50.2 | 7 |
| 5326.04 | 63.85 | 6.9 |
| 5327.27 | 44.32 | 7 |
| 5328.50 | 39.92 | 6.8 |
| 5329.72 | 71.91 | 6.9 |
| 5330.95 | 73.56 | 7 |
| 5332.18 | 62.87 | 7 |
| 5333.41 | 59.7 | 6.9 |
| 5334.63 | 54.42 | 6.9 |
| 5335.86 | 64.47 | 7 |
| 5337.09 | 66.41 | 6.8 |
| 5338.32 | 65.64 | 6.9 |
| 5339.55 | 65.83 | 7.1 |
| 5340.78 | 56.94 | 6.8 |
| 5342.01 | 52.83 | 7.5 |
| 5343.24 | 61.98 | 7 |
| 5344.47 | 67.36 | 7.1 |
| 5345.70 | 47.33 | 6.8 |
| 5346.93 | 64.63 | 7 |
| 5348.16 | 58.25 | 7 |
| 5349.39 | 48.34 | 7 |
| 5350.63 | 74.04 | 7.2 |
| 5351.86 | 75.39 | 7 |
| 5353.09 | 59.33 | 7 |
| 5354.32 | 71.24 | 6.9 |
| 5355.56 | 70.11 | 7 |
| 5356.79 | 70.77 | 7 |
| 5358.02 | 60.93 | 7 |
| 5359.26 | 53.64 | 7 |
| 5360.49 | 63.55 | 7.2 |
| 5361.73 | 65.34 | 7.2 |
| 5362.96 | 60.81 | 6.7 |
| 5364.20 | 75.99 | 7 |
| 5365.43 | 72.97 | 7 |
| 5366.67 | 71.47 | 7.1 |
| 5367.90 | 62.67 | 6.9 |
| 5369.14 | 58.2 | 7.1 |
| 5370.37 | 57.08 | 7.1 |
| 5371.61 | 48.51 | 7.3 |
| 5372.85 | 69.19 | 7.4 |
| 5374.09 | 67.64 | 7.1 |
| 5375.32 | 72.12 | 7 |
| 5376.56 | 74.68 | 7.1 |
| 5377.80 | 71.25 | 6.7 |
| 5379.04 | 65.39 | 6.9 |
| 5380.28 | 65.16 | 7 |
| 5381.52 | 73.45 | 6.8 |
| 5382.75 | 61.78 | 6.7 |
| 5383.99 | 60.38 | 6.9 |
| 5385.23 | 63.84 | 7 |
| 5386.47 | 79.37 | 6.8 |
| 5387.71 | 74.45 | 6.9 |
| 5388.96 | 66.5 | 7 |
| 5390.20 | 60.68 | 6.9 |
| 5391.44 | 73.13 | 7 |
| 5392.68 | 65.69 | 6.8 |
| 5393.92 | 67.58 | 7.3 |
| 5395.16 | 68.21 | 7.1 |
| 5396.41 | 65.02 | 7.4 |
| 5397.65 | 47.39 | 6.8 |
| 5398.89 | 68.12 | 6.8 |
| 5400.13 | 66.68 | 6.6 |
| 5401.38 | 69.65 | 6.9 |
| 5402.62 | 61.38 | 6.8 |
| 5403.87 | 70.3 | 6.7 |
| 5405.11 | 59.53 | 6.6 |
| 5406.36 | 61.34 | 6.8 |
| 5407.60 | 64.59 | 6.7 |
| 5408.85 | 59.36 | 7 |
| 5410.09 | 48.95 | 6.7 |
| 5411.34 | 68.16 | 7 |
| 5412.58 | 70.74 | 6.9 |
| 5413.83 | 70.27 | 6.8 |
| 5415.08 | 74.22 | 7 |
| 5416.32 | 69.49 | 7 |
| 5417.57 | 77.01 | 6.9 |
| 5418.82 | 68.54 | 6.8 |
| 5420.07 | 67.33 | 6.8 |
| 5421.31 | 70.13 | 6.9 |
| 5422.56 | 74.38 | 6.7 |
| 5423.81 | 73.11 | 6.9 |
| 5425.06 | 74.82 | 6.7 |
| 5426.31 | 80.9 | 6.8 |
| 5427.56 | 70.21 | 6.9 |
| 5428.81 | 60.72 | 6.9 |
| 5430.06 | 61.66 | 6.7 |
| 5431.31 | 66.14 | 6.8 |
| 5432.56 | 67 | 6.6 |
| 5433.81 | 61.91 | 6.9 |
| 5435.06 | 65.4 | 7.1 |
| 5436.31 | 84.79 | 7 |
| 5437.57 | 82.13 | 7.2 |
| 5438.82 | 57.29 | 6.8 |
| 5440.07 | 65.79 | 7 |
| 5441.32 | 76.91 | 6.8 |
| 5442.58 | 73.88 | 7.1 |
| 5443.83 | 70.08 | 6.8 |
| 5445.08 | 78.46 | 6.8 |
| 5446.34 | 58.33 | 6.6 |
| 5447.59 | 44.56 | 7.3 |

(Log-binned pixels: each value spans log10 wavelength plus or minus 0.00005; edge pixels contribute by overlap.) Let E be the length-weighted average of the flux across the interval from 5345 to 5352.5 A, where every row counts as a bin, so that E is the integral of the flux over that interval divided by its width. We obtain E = 61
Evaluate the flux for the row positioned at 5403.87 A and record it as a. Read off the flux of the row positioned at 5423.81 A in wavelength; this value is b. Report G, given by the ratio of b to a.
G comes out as 1.04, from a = 70.3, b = 73.11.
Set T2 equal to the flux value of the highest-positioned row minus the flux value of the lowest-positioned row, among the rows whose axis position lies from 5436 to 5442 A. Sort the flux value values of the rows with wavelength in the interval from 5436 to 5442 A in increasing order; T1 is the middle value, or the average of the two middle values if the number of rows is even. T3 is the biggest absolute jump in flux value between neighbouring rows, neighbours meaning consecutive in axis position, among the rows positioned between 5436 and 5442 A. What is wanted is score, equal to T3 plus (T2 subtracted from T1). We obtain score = 109.6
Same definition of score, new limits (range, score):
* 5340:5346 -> 86.6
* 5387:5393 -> 87.7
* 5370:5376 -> 73.3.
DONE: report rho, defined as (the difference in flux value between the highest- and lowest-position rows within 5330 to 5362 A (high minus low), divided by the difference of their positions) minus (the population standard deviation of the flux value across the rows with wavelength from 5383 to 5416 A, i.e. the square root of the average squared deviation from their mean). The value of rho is -7.30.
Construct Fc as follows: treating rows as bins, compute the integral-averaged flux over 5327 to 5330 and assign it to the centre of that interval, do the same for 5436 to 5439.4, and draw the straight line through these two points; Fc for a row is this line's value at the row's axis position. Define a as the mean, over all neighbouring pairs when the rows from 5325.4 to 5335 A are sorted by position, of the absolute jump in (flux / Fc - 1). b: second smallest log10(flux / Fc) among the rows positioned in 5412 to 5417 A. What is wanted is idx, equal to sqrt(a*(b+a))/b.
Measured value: 25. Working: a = 0.217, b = 0.009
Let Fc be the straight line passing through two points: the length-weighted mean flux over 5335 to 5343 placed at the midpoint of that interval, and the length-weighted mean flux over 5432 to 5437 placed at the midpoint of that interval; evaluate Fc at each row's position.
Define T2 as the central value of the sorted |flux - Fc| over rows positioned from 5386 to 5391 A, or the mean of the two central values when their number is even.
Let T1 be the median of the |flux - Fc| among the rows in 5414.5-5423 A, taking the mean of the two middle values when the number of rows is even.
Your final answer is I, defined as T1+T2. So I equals 8.4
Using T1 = 1.4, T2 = 6.99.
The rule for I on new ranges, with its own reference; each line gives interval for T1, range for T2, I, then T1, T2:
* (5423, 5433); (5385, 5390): 10.1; 4.9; 5.20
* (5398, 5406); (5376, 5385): 8.0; 2.8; 5.21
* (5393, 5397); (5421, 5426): 6.4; 1.6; 4.82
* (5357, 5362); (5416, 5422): 3.4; 2.0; 1.33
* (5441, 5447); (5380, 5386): 10.1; 6.4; 3.70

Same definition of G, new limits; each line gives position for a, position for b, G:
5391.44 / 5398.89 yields 0.93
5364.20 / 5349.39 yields 0.64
